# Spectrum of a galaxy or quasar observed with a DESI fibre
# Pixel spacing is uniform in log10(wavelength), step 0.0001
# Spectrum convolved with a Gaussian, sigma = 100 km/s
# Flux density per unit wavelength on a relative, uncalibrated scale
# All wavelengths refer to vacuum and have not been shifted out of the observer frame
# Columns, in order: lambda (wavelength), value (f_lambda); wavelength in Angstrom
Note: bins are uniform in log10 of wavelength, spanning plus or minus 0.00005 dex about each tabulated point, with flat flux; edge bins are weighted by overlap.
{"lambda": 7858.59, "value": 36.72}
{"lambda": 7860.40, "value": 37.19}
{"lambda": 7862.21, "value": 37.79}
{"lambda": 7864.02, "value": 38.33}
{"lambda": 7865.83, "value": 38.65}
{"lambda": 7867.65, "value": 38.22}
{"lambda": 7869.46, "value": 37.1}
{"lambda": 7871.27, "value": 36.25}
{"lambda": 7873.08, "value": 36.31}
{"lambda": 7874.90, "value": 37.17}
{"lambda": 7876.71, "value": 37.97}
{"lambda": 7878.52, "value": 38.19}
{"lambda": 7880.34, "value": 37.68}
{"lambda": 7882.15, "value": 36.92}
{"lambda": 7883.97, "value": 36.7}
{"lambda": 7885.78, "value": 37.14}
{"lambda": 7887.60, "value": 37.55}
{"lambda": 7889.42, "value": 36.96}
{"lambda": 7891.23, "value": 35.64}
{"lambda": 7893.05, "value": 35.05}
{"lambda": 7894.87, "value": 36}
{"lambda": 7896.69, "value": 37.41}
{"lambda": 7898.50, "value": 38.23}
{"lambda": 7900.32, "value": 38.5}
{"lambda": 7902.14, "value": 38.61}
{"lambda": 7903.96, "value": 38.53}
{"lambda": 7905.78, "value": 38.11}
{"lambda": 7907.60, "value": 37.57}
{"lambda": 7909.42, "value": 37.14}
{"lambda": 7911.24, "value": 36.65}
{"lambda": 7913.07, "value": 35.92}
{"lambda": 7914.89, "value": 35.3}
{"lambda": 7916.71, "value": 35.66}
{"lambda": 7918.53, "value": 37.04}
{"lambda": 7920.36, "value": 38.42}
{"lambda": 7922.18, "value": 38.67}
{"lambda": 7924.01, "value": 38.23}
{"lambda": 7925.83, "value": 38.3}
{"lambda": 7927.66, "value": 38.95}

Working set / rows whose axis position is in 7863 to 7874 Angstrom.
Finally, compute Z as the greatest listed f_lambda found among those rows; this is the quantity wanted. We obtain 38.65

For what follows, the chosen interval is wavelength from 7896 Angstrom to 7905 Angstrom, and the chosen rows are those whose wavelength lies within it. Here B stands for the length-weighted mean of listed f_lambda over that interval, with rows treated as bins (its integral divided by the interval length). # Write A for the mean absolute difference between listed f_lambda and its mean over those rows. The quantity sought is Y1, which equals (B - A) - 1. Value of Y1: 37.0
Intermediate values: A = 0.35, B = 38.3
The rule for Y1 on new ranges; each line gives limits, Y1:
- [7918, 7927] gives 36.7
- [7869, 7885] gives 35.6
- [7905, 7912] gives 35.9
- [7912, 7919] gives 34.4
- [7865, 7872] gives 35.7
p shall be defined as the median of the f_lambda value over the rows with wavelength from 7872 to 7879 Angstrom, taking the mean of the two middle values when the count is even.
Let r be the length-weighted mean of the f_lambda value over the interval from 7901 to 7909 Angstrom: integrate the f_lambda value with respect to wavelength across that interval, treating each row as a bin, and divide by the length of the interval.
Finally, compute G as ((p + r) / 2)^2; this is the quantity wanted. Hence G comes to 1433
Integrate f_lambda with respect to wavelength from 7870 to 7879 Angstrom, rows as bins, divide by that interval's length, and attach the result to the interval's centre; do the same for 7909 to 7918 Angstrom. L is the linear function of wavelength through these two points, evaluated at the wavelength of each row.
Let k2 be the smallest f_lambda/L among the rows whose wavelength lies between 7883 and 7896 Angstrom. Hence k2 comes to 0.96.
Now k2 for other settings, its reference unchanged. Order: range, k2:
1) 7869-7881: 0.97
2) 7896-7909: 1.02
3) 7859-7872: 0.97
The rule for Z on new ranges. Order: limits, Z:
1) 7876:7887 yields 38.19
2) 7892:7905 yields 38.61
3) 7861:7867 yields 38.65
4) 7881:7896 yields 37.55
